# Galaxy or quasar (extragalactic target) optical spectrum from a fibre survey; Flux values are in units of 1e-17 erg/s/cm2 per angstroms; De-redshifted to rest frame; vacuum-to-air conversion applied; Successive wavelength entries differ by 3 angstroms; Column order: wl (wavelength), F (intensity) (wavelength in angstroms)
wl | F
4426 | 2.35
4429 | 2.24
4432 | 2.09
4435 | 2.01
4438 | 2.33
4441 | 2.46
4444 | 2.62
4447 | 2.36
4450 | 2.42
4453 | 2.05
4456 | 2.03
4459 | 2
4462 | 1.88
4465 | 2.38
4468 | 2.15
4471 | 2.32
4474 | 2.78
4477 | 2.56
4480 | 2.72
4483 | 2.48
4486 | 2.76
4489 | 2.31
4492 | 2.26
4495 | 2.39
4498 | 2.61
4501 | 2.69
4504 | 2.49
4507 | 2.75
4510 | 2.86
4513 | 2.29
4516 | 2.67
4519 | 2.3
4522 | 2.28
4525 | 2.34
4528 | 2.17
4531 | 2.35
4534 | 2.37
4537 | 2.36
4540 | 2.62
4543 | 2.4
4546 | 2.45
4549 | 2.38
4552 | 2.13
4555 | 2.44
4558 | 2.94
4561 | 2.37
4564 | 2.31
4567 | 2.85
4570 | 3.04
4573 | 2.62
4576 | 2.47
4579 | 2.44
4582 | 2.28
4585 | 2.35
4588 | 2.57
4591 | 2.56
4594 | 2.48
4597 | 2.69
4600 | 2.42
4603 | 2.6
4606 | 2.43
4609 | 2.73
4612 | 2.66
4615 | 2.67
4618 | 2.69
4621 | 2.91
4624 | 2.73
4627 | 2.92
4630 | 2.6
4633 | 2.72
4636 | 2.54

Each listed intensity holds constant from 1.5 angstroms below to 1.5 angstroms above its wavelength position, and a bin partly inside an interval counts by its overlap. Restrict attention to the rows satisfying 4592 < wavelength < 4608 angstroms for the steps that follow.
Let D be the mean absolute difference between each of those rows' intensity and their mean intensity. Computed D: 0.10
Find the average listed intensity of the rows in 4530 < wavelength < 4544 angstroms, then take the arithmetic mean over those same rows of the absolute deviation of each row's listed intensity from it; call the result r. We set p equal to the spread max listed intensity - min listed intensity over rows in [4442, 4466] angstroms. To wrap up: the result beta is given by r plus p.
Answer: 0.82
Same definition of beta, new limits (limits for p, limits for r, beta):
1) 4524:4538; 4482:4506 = 0.34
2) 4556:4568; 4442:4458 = 0.83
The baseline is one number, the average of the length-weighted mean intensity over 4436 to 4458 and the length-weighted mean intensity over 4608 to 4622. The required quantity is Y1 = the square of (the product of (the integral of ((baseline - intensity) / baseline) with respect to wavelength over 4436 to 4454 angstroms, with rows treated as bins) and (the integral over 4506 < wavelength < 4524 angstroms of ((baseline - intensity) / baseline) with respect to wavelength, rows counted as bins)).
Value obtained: 0.0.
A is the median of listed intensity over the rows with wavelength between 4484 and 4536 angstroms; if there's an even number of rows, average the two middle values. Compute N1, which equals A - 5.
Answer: -2.63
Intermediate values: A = 2.37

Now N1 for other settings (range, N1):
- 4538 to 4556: -2.58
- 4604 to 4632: -2.31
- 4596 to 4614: -2.37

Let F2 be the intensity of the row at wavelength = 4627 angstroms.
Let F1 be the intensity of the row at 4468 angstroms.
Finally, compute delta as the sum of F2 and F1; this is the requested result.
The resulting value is 5.1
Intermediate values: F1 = 2.15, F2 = 2.92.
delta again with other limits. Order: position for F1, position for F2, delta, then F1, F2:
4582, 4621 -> 5.2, 2.28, 2.91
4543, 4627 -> 5.3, 2.4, 2.92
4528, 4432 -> 4.3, 2.17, 2.09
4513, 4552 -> 4.4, 2.29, 2.13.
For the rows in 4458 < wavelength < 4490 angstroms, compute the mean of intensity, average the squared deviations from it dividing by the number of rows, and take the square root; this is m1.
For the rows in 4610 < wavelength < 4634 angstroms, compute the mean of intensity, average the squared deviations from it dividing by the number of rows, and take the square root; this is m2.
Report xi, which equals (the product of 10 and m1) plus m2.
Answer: 3.0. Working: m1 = 0.289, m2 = 0.11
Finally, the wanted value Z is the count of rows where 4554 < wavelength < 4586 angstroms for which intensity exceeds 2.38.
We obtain 7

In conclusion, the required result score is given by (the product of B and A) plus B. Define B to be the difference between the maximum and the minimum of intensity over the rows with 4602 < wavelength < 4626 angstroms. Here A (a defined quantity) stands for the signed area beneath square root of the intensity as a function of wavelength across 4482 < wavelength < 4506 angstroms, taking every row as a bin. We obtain 18.7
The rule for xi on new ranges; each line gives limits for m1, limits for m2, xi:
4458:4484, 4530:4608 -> 3.1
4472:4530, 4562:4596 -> 2.3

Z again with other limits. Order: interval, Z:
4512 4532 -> 1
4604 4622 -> 6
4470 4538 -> 12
